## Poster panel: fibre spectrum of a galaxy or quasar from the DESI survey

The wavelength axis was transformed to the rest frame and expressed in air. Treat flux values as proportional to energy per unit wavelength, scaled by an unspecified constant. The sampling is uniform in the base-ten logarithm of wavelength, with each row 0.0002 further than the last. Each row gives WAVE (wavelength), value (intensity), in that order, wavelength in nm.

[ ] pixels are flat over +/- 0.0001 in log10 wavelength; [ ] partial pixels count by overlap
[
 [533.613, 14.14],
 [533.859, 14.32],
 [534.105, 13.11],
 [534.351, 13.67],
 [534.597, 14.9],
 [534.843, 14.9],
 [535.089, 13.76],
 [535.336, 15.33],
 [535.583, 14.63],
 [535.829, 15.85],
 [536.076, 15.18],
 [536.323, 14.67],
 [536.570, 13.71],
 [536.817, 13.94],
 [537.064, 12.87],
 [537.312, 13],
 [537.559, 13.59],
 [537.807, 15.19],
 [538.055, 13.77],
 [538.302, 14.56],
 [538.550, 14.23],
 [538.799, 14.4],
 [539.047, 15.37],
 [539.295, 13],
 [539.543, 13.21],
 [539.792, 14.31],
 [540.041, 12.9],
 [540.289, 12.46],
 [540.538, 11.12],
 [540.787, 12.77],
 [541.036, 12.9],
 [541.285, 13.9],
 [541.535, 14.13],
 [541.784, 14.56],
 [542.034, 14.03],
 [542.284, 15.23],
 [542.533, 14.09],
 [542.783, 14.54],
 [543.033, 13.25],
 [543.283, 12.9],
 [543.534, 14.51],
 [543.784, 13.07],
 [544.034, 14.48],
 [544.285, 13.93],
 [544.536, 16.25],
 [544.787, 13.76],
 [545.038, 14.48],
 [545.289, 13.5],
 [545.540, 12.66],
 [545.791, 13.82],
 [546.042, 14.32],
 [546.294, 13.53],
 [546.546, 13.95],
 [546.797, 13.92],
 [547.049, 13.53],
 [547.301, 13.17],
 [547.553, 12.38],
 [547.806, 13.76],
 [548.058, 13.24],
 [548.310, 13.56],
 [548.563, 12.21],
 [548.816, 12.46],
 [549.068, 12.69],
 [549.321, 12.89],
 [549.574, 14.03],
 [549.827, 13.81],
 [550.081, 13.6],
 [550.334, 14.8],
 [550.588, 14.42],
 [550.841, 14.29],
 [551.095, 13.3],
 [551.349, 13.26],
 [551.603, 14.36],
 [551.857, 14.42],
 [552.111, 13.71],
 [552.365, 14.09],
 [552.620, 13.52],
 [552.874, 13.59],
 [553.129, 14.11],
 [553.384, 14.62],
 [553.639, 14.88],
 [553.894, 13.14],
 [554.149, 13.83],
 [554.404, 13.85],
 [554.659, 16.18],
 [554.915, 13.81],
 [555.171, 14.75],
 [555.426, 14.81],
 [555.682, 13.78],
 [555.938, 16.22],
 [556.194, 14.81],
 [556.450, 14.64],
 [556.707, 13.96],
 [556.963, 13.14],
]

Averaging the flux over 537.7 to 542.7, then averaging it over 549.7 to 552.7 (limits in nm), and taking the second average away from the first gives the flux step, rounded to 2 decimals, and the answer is -0.16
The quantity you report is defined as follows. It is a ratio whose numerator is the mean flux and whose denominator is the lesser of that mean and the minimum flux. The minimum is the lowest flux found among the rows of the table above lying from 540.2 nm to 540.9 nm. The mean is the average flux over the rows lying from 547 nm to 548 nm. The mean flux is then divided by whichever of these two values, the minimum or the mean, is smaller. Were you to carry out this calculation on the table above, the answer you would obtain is 1.19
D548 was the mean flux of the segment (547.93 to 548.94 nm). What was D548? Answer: 12.9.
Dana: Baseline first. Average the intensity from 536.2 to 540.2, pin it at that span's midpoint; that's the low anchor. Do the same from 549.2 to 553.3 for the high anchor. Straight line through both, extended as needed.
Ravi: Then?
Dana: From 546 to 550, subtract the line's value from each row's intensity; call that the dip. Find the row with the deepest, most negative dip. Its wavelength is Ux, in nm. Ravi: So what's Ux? 548.563 nm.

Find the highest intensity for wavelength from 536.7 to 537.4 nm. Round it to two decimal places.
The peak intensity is 13.94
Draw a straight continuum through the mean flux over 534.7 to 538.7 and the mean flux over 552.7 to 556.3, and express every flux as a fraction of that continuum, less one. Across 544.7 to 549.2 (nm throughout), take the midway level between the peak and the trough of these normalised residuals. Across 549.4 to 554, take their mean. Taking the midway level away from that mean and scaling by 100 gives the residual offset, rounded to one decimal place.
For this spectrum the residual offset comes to 4.3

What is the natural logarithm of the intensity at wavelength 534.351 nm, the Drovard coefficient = 2.62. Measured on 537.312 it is 2.56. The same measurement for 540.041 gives 2.56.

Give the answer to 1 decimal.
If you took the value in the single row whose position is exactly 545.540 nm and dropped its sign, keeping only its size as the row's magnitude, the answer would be 12.7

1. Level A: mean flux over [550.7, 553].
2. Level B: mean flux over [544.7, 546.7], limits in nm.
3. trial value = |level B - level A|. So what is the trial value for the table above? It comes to 0.09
